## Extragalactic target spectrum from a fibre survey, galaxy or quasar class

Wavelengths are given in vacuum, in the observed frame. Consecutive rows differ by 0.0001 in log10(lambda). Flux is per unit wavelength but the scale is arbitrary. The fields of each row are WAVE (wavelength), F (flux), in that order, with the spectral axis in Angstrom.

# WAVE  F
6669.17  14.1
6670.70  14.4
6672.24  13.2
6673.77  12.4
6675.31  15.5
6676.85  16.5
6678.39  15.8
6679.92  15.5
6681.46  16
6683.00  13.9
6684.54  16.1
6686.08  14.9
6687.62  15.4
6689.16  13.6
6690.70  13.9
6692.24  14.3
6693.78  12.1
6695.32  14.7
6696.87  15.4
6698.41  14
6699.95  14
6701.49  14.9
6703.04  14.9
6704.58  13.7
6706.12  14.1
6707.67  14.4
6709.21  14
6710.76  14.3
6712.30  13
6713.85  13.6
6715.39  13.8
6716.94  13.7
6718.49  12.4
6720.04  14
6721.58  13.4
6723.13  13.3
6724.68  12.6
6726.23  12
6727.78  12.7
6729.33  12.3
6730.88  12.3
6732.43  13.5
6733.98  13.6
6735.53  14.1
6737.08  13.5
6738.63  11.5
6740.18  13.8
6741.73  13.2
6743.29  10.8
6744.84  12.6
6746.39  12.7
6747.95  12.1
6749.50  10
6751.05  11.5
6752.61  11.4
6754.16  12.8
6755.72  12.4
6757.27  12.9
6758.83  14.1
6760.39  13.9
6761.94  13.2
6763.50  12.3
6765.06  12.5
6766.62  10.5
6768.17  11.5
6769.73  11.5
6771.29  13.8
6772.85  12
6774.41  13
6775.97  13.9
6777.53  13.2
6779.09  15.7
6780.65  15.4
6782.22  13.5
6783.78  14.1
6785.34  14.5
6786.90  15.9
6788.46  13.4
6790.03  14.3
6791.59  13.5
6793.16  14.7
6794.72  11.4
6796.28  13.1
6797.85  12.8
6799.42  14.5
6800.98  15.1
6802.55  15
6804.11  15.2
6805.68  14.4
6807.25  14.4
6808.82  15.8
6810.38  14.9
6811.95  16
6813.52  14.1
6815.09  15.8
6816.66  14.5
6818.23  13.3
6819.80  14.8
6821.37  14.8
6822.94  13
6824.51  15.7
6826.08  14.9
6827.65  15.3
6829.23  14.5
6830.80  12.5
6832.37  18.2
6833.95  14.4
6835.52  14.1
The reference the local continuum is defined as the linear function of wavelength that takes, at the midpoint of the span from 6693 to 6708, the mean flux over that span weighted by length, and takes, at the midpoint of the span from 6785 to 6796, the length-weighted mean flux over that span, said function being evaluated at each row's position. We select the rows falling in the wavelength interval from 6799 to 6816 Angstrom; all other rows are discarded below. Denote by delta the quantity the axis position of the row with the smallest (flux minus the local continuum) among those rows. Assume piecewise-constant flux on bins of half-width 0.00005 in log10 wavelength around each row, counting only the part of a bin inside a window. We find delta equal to 6813.52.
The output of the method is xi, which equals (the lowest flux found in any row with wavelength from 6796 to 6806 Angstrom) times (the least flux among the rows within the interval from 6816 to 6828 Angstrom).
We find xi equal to 166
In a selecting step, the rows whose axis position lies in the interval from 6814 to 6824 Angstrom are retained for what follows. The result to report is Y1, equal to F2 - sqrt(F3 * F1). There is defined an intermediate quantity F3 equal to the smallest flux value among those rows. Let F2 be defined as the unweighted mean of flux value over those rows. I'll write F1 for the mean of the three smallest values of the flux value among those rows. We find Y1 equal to 1.1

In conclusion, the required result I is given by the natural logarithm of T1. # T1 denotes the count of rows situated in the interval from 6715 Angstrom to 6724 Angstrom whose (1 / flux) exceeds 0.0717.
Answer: 1.6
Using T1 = 5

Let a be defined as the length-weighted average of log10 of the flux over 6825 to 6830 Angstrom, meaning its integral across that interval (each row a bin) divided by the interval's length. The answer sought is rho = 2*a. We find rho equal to 2.35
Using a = 1.17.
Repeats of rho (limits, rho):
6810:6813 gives 2.37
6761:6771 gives 2.16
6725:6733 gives 2.19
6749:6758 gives 2.15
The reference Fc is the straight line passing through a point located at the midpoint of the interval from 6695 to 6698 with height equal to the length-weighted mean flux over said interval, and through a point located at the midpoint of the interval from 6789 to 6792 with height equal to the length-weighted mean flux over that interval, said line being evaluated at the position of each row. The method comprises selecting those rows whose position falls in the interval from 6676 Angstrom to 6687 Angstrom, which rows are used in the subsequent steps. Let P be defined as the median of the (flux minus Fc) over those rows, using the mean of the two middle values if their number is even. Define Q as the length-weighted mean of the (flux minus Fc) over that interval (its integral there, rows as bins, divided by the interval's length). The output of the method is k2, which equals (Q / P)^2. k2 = 0.4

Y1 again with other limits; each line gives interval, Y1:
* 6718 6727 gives 0.8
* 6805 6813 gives 0.6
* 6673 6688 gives 2.2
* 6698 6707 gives 0.5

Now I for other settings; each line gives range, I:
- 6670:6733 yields 3.0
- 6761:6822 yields 2.9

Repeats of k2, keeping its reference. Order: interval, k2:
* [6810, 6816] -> 0.8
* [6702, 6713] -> 1.0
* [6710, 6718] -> 1.2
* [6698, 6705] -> 0.4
